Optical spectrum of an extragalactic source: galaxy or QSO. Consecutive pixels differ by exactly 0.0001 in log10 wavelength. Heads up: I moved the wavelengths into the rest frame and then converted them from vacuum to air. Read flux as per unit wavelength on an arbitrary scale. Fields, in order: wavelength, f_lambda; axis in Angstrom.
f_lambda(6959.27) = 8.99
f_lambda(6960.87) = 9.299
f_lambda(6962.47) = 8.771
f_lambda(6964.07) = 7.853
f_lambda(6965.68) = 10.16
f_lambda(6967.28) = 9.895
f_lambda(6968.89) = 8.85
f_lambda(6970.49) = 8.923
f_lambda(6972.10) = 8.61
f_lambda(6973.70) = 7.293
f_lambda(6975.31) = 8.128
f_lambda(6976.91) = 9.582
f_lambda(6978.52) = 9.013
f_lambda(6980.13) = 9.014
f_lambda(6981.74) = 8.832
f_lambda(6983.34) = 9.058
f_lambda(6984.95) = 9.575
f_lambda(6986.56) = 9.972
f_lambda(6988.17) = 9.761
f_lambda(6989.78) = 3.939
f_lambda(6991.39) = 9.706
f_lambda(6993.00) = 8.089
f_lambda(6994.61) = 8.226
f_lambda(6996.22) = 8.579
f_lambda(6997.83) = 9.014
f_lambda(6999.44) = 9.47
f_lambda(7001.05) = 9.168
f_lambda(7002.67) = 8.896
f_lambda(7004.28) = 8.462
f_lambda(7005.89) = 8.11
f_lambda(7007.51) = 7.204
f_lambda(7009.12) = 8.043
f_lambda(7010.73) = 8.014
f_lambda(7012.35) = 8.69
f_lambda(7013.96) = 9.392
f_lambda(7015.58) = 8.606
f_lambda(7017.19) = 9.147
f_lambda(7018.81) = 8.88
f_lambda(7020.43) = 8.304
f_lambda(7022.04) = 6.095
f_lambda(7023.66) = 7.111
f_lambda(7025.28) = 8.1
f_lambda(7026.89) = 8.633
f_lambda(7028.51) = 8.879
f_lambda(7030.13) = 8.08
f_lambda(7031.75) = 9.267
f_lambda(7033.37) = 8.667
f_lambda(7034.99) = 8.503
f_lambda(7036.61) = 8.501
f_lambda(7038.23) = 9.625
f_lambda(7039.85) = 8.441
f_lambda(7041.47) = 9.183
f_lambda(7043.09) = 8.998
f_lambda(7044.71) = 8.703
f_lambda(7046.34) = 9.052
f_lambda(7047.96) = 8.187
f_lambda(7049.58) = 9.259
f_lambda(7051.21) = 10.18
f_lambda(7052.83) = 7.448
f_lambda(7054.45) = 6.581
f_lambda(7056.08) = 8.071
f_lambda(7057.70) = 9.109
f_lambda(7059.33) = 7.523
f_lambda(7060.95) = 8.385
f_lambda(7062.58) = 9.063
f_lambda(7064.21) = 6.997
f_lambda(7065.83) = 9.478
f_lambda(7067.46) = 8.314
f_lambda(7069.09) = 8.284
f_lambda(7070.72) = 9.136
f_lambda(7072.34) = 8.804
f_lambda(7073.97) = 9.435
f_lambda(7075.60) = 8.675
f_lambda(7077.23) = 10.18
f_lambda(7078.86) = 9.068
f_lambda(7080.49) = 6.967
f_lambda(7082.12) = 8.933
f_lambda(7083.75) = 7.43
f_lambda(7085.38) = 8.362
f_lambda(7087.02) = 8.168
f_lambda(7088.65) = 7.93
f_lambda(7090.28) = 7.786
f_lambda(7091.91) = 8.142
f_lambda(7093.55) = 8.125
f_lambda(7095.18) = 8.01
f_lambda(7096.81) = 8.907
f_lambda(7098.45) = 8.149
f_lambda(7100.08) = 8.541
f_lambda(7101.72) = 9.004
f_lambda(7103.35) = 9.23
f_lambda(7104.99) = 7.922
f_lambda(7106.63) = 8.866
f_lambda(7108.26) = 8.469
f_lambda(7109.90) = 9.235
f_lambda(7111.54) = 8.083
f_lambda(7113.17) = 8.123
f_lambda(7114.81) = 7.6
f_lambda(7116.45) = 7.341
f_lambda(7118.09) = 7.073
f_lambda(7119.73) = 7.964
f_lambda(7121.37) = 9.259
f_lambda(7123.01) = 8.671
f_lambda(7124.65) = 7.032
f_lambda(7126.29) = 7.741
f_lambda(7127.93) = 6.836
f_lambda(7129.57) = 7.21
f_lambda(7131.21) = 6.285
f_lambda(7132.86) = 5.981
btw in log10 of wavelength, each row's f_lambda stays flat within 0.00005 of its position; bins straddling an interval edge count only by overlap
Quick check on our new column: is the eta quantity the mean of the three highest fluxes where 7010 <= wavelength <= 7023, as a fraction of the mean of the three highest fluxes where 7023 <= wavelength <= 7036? 1.02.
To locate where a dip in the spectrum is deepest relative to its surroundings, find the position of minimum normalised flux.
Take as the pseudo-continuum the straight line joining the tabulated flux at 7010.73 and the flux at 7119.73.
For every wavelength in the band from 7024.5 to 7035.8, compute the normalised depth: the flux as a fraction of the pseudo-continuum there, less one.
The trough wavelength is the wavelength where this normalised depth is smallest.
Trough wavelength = 7030.13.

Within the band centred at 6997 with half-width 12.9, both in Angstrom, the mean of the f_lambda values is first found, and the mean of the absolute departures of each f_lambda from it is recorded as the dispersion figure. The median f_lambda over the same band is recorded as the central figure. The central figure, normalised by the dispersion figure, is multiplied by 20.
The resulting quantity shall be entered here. 186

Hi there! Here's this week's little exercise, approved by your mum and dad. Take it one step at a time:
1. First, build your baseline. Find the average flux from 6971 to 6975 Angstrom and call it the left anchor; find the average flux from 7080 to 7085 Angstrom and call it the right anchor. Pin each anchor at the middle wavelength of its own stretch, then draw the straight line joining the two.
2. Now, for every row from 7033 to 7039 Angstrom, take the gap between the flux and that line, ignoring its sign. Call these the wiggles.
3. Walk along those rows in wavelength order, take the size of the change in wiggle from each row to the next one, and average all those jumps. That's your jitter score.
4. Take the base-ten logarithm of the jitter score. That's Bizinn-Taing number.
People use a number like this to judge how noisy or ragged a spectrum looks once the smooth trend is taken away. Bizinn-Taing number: -0.37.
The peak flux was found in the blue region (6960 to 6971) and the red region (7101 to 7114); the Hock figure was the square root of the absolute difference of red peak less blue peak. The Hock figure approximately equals 1.0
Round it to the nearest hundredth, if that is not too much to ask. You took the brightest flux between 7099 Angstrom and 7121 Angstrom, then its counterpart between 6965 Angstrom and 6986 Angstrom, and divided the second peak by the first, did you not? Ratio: 1.10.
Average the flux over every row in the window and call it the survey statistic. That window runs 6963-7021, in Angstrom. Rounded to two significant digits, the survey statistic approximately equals 8.7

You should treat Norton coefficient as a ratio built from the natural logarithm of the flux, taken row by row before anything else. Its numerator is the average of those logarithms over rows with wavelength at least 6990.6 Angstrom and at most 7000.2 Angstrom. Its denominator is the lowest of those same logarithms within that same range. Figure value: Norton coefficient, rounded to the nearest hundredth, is 1.04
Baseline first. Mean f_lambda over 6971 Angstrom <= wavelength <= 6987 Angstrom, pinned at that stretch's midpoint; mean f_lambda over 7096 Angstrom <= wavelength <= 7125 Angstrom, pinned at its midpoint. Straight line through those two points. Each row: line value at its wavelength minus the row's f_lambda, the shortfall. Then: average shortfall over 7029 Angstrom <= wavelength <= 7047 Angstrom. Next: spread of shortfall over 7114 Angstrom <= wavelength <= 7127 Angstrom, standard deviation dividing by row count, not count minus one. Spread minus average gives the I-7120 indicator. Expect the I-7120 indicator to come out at 0.9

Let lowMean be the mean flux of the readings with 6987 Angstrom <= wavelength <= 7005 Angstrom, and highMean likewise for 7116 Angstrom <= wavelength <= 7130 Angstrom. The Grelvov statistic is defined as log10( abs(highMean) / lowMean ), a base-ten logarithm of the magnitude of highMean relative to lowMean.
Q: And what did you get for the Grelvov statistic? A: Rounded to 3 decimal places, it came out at -0.043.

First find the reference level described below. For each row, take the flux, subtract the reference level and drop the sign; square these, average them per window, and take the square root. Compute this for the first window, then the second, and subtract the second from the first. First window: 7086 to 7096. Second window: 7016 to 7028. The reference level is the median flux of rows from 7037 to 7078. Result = -0.5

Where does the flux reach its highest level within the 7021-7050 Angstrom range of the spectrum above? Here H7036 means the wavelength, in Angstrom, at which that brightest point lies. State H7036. 7038.23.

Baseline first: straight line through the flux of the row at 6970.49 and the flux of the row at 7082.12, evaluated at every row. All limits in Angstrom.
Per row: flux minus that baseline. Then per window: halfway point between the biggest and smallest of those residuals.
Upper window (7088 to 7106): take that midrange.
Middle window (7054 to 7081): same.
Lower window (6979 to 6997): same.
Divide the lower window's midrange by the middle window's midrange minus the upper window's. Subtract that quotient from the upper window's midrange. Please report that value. -16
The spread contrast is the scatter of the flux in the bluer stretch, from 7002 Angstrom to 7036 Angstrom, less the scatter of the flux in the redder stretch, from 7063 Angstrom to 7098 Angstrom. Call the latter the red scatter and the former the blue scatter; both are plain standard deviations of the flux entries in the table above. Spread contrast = -0.03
